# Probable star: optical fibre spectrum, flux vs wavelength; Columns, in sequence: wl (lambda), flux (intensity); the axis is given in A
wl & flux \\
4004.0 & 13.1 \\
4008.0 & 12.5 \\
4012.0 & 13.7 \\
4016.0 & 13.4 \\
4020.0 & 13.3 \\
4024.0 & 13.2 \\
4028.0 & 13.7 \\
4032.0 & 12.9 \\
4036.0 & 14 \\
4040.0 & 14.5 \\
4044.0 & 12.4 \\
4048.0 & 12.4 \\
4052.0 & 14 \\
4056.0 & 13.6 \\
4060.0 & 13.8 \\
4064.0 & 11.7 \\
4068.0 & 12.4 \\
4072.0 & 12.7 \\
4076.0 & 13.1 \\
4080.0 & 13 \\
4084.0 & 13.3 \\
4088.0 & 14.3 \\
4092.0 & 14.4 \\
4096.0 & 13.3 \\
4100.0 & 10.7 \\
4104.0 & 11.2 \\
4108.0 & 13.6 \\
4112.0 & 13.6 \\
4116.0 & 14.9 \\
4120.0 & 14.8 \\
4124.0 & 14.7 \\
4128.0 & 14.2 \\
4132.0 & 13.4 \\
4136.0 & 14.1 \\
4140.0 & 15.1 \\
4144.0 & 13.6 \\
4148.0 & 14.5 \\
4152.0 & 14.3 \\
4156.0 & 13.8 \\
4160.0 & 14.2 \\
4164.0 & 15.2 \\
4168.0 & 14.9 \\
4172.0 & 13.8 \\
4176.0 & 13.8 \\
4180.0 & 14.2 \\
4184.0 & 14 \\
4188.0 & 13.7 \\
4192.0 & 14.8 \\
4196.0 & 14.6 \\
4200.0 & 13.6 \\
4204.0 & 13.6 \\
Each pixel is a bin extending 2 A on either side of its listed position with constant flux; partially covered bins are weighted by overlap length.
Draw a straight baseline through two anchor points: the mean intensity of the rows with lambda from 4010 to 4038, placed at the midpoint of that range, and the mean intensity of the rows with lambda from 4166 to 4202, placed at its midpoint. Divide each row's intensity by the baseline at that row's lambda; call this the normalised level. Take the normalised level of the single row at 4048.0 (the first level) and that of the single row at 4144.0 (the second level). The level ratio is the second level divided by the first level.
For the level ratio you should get 1.06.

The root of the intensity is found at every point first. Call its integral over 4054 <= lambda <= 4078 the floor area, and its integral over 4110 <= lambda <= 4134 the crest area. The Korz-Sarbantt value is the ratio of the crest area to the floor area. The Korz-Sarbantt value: 1.05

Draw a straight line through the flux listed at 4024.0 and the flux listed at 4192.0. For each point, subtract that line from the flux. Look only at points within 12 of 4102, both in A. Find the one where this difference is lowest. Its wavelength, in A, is 4100.0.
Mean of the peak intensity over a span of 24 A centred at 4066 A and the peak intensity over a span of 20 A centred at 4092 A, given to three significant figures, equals 14.1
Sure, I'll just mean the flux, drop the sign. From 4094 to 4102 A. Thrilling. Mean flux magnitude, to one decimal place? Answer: 12.0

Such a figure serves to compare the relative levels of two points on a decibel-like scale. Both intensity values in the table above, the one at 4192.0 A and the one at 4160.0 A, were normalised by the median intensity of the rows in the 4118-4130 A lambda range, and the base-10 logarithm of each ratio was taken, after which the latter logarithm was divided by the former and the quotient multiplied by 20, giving -102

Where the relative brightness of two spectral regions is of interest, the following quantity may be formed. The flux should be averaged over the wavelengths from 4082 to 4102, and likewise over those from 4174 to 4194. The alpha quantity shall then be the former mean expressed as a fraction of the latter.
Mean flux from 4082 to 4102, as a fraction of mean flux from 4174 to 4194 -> 0.94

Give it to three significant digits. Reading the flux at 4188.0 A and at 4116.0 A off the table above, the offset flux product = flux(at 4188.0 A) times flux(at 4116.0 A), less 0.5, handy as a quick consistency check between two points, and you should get 204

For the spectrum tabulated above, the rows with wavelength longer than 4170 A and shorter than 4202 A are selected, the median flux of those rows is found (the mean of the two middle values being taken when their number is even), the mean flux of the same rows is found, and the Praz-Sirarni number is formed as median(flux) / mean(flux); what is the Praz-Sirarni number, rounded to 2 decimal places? 0.99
